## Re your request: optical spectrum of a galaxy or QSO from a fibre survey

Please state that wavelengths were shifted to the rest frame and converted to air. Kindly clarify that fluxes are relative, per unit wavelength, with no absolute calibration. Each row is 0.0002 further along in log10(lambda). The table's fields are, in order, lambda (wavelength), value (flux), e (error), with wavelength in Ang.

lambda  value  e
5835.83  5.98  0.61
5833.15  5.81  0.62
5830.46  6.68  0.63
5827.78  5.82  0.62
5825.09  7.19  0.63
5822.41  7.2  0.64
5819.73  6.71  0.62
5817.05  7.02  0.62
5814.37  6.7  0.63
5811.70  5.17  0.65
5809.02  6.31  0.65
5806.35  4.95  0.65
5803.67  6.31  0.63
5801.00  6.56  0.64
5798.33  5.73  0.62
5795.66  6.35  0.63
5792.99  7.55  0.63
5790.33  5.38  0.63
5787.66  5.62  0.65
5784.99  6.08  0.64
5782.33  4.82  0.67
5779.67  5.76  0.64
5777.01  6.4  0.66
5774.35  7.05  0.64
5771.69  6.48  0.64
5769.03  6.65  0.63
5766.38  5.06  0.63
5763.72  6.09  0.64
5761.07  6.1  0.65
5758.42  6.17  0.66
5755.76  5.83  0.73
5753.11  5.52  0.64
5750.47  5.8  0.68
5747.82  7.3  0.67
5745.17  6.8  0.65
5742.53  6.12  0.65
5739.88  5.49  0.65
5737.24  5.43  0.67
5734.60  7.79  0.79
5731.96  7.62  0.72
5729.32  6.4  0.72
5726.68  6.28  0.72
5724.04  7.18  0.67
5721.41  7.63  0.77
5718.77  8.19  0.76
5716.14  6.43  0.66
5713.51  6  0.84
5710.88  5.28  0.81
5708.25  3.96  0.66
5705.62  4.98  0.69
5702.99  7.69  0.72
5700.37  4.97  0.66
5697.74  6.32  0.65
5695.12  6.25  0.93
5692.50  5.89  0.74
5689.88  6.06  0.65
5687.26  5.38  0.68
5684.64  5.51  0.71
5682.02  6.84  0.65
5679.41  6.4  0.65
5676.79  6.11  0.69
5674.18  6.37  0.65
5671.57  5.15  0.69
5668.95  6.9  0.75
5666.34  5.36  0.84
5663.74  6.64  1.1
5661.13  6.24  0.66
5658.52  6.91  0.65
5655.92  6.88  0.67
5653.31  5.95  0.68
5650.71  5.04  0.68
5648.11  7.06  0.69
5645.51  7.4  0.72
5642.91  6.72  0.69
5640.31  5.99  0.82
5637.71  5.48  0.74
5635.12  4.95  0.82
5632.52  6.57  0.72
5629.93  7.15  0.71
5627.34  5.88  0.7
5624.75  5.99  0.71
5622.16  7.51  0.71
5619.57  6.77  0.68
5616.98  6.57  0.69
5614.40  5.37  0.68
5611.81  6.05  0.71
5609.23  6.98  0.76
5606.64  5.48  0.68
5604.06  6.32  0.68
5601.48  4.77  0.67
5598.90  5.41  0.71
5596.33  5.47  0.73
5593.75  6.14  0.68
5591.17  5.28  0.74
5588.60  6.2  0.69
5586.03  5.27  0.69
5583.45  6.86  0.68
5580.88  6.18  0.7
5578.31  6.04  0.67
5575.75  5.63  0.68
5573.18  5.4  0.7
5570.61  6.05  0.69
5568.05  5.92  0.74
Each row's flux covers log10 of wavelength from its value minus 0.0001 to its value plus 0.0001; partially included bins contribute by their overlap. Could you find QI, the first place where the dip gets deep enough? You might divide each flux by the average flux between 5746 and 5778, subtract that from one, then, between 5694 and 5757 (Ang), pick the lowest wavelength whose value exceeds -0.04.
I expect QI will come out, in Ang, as 5695.12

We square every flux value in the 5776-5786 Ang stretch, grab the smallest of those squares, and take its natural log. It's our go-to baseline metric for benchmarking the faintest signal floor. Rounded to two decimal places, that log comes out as 3.15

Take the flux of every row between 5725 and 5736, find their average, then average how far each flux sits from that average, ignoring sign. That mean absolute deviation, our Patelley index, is 0.68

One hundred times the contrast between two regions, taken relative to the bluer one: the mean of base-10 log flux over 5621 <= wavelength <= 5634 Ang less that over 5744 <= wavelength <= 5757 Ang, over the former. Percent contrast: 3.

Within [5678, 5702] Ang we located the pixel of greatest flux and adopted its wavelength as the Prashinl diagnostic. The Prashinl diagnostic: 5682.02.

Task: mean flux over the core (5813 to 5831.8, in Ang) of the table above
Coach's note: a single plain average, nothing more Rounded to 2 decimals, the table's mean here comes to 6.76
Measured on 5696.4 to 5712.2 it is 5.53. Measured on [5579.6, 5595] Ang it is 5.99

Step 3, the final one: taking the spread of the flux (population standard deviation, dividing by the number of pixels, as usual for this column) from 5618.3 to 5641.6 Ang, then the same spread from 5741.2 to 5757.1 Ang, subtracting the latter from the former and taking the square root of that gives 0.4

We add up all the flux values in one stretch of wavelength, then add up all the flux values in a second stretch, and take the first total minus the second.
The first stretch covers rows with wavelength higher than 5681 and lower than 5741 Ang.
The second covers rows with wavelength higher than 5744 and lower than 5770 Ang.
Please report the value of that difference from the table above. 82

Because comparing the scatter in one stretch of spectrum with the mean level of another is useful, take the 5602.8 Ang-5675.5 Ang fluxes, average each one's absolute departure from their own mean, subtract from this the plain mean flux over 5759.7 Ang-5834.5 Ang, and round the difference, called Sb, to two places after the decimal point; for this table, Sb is -5.58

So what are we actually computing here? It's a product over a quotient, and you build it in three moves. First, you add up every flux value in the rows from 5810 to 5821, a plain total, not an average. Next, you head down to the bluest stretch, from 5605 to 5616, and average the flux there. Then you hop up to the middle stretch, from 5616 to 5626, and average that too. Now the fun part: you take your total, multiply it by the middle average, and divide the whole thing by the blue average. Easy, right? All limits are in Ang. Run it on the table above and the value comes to 29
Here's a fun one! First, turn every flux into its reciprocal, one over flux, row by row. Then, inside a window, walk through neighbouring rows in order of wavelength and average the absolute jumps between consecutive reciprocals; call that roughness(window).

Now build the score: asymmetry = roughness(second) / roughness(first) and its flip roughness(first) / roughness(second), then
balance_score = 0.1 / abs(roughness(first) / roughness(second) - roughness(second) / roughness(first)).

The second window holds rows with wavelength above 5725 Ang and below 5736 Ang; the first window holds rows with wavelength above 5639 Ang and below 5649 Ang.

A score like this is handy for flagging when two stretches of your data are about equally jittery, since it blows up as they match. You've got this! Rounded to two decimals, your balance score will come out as 0.23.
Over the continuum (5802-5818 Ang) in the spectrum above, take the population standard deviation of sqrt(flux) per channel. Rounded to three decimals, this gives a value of 0.157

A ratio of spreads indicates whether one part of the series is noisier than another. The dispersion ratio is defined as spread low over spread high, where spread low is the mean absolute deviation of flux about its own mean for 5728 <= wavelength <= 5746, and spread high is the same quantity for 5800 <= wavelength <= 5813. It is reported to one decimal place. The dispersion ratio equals 1.2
